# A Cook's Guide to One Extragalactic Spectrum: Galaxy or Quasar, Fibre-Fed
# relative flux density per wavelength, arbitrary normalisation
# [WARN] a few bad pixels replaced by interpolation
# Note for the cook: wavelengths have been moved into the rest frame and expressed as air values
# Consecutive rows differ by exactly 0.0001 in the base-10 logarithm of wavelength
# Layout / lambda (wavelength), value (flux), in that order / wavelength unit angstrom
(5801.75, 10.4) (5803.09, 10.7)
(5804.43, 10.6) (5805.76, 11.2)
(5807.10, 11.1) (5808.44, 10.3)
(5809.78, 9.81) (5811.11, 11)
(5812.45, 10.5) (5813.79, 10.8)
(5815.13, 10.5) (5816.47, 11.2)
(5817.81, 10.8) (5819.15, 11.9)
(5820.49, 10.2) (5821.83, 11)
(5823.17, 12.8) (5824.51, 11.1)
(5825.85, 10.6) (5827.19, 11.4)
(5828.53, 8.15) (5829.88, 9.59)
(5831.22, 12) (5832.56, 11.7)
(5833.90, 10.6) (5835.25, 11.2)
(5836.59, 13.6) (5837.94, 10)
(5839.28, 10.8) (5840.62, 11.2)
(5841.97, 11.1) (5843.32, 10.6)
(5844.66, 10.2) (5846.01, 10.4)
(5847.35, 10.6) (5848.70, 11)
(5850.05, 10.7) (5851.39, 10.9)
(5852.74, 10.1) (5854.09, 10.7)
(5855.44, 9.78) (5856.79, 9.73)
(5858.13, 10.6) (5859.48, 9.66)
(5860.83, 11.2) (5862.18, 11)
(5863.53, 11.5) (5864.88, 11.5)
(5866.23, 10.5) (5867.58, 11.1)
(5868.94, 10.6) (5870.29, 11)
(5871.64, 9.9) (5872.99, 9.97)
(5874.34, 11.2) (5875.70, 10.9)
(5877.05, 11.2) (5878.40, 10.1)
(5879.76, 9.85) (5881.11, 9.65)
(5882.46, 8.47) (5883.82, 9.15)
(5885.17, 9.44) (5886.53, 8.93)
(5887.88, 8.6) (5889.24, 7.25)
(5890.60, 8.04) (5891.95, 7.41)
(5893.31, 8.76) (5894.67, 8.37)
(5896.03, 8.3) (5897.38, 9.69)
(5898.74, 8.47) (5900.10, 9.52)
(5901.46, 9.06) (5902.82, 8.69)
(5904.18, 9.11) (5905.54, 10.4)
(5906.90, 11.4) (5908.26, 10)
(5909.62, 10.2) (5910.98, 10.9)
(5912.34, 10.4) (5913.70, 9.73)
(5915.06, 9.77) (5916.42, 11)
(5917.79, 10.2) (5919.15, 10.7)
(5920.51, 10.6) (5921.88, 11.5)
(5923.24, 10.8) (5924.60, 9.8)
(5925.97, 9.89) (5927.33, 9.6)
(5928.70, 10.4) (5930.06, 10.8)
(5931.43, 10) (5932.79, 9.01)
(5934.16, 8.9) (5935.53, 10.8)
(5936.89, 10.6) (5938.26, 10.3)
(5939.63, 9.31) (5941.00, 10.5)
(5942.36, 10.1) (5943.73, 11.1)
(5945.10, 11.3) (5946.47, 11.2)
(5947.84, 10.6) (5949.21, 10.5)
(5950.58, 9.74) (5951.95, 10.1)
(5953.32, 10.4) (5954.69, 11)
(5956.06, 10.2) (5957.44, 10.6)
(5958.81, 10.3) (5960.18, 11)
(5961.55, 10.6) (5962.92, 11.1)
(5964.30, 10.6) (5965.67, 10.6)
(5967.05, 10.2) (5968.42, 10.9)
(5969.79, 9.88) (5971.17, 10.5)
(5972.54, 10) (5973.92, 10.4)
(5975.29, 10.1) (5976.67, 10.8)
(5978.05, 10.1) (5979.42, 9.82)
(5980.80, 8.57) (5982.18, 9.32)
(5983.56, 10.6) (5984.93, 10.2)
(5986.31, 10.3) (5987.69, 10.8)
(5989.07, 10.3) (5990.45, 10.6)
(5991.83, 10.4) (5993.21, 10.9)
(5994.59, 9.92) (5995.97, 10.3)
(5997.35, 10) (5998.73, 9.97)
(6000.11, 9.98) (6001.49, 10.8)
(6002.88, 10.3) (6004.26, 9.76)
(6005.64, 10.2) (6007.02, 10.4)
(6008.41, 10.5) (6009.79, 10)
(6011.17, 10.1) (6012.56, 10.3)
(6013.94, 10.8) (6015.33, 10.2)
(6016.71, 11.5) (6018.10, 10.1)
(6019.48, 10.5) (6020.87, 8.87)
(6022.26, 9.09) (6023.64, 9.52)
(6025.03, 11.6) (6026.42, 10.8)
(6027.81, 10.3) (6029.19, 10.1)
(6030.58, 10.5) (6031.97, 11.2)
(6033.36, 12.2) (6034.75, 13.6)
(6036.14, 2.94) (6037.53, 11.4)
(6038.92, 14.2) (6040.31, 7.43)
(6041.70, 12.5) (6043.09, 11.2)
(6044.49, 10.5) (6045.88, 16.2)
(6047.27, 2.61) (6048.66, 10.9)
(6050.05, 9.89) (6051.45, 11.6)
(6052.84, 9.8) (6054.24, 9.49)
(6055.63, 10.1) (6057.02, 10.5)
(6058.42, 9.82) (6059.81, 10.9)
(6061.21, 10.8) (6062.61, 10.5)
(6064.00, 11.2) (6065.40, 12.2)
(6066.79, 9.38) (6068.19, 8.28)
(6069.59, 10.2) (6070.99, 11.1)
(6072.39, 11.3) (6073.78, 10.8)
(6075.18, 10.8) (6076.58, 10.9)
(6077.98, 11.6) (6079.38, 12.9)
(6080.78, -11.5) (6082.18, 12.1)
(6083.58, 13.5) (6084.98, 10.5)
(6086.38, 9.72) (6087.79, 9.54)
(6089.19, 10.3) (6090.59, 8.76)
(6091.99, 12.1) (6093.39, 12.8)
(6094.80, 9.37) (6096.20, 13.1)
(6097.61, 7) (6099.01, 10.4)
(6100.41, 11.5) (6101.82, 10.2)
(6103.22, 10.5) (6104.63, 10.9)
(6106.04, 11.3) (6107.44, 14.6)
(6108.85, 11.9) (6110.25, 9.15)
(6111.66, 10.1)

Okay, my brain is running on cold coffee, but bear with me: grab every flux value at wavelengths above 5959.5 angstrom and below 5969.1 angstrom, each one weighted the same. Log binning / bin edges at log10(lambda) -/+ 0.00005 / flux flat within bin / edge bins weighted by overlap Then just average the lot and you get 10.7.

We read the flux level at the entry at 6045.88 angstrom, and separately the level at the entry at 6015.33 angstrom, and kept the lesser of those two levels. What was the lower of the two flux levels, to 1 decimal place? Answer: 10.2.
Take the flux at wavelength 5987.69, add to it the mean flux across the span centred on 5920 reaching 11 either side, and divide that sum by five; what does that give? 4.24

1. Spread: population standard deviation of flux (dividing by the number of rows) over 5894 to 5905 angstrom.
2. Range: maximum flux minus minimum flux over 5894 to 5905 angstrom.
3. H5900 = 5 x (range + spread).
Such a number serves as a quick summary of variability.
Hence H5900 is 9.4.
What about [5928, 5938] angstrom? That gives 13.3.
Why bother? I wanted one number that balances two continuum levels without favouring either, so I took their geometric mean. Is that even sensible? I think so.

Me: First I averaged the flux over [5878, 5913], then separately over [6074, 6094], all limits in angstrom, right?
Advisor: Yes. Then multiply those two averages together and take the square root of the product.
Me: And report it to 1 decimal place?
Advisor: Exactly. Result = 9.4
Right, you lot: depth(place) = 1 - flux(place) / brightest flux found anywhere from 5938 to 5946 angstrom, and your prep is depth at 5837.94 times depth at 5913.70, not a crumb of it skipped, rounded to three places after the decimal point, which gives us 0.016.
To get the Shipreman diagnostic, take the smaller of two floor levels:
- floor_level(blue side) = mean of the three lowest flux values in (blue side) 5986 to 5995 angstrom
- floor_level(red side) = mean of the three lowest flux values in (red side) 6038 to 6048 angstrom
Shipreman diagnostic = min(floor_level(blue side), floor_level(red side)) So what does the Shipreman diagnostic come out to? 6.8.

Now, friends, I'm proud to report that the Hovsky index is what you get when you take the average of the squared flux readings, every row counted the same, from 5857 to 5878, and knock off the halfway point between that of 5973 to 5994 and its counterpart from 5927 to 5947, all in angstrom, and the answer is 11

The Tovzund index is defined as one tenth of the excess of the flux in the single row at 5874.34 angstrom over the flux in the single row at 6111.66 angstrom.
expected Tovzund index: 0.11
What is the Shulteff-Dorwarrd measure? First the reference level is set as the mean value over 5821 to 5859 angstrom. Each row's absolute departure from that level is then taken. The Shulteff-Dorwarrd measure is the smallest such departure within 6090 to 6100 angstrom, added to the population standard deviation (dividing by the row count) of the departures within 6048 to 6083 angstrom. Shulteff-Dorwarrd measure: 4.7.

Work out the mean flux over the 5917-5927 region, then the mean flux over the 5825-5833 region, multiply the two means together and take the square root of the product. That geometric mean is 10.5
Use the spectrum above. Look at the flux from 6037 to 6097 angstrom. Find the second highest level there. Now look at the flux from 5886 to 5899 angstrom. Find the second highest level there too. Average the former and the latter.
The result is 11.6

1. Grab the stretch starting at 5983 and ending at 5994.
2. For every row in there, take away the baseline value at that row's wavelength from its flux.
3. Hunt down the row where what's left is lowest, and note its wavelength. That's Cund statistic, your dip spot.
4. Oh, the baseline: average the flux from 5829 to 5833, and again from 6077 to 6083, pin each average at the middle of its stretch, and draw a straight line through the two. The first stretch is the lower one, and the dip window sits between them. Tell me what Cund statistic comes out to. 5984.93 angstrom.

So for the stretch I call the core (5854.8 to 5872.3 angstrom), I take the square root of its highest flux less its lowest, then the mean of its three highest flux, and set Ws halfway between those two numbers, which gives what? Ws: 6.38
